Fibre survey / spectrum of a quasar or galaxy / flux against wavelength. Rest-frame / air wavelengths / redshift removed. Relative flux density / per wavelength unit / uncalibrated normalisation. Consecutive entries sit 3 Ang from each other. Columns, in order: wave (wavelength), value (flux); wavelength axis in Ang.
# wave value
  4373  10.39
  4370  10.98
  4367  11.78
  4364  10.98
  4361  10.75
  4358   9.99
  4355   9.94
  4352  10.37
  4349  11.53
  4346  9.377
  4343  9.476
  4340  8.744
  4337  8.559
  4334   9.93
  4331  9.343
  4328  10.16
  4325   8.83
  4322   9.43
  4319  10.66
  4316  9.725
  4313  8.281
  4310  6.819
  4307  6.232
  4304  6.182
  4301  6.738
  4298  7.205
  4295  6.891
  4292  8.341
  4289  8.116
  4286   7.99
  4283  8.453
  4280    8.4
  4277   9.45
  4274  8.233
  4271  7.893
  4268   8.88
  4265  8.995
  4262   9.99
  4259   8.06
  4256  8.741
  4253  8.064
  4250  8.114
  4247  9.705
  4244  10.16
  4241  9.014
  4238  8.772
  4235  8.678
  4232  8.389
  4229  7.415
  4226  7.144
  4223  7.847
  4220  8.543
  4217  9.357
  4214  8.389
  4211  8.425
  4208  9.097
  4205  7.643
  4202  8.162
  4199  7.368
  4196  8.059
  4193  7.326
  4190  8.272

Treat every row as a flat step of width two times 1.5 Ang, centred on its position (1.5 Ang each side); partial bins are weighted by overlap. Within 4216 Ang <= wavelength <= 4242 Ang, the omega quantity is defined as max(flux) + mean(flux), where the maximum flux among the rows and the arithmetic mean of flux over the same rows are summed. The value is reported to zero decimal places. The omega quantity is 18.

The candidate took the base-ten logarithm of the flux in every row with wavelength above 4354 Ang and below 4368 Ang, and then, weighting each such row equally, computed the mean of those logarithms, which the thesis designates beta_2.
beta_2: 1.03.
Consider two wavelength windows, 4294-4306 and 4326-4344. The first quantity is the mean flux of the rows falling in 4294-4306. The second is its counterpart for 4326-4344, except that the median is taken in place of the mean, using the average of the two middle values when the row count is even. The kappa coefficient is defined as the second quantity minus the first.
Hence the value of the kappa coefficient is 2.7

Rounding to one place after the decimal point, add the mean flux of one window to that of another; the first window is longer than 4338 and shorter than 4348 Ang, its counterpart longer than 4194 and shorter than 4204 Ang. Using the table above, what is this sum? 17.1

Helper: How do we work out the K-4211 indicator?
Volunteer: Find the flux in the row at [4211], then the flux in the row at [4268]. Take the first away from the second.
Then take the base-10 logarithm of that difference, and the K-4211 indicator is -0.3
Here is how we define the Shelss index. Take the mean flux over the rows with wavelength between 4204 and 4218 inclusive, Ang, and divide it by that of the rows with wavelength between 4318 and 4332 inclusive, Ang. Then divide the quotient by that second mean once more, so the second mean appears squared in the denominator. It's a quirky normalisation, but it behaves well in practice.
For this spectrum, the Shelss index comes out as 0.092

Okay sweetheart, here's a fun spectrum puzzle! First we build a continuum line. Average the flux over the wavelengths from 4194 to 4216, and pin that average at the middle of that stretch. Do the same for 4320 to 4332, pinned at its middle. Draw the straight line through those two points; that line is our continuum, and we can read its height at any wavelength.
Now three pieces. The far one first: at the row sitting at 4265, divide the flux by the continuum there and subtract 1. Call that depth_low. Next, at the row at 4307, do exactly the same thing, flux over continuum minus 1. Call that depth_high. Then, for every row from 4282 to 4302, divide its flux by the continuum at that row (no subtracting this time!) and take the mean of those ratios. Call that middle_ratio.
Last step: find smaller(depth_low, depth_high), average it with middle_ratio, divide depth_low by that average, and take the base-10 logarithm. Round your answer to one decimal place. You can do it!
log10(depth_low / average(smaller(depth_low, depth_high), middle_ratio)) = -1.1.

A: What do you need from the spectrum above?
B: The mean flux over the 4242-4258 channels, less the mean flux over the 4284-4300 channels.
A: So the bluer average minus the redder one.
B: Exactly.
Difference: 1.2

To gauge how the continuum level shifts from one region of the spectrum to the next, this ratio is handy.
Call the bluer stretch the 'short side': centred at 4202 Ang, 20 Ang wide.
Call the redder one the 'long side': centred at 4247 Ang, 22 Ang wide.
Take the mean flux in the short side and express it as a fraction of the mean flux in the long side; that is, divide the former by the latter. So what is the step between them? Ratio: 0.90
